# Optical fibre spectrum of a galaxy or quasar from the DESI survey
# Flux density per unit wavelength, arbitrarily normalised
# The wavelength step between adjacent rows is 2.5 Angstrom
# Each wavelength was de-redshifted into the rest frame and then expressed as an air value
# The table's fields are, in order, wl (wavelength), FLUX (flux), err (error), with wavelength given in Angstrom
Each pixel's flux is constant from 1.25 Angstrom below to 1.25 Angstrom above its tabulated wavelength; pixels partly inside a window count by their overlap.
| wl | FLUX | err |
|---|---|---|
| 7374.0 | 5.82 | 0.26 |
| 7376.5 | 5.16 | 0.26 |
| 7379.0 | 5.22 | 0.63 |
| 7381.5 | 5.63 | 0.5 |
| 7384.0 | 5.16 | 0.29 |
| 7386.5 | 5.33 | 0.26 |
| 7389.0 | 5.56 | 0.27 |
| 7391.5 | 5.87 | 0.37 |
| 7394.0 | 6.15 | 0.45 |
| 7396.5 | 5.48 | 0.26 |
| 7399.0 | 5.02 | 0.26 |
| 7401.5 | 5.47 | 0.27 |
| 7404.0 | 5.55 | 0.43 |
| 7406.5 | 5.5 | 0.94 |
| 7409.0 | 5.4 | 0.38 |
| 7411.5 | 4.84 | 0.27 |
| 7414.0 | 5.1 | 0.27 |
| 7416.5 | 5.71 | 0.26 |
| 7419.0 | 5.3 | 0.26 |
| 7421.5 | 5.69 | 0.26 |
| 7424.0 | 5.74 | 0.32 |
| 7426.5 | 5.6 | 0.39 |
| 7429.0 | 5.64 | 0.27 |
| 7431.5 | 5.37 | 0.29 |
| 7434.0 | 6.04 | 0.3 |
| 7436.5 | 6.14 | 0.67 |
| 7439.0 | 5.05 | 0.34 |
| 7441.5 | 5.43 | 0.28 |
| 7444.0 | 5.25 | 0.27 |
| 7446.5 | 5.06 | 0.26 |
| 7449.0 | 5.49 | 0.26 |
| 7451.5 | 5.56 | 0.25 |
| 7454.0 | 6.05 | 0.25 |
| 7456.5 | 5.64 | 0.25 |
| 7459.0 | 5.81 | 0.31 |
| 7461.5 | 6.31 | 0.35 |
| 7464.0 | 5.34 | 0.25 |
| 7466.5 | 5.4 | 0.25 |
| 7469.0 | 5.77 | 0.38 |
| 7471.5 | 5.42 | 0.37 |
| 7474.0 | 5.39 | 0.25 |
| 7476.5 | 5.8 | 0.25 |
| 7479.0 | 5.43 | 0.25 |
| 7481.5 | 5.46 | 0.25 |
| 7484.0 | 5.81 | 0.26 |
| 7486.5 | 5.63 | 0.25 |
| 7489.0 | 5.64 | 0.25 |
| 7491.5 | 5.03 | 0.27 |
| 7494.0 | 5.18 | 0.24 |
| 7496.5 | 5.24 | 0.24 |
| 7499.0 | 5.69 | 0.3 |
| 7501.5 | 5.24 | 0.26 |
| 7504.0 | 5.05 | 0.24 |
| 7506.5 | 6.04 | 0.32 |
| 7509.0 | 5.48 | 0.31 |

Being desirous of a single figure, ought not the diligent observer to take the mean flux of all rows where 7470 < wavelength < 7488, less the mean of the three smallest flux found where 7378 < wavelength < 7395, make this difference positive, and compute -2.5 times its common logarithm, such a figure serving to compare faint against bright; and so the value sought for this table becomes 1.2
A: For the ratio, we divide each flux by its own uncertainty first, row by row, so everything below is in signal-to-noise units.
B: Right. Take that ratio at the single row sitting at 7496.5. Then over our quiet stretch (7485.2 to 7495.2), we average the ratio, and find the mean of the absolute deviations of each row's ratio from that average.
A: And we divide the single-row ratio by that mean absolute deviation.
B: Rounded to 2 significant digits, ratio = 16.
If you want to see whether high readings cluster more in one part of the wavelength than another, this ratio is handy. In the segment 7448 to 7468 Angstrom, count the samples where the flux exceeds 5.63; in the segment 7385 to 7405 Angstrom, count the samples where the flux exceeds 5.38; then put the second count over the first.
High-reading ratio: 1.50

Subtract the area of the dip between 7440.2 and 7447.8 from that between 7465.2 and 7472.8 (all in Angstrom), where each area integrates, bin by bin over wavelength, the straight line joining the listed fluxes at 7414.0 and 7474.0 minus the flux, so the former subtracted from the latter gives -1.22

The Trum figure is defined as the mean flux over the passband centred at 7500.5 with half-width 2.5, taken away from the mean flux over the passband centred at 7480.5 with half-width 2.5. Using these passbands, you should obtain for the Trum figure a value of 0.0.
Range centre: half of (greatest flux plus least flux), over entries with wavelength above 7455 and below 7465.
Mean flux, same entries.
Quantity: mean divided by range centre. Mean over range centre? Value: 0.99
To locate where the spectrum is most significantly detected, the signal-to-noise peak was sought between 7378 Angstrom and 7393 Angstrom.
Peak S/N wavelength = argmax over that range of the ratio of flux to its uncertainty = 7389.0 Angstrom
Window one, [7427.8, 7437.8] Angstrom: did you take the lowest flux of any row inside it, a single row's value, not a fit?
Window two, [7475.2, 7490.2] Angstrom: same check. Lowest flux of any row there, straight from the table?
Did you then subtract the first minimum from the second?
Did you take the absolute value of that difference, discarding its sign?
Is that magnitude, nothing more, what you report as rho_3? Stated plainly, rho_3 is 0.06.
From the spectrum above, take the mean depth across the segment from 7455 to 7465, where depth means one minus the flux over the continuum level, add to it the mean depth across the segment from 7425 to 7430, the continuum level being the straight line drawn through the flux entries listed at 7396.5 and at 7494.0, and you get -0.14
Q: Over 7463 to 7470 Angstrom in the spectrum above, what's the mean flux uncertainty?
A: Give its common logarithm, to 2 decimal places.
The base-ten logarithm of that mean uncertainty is -0.53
